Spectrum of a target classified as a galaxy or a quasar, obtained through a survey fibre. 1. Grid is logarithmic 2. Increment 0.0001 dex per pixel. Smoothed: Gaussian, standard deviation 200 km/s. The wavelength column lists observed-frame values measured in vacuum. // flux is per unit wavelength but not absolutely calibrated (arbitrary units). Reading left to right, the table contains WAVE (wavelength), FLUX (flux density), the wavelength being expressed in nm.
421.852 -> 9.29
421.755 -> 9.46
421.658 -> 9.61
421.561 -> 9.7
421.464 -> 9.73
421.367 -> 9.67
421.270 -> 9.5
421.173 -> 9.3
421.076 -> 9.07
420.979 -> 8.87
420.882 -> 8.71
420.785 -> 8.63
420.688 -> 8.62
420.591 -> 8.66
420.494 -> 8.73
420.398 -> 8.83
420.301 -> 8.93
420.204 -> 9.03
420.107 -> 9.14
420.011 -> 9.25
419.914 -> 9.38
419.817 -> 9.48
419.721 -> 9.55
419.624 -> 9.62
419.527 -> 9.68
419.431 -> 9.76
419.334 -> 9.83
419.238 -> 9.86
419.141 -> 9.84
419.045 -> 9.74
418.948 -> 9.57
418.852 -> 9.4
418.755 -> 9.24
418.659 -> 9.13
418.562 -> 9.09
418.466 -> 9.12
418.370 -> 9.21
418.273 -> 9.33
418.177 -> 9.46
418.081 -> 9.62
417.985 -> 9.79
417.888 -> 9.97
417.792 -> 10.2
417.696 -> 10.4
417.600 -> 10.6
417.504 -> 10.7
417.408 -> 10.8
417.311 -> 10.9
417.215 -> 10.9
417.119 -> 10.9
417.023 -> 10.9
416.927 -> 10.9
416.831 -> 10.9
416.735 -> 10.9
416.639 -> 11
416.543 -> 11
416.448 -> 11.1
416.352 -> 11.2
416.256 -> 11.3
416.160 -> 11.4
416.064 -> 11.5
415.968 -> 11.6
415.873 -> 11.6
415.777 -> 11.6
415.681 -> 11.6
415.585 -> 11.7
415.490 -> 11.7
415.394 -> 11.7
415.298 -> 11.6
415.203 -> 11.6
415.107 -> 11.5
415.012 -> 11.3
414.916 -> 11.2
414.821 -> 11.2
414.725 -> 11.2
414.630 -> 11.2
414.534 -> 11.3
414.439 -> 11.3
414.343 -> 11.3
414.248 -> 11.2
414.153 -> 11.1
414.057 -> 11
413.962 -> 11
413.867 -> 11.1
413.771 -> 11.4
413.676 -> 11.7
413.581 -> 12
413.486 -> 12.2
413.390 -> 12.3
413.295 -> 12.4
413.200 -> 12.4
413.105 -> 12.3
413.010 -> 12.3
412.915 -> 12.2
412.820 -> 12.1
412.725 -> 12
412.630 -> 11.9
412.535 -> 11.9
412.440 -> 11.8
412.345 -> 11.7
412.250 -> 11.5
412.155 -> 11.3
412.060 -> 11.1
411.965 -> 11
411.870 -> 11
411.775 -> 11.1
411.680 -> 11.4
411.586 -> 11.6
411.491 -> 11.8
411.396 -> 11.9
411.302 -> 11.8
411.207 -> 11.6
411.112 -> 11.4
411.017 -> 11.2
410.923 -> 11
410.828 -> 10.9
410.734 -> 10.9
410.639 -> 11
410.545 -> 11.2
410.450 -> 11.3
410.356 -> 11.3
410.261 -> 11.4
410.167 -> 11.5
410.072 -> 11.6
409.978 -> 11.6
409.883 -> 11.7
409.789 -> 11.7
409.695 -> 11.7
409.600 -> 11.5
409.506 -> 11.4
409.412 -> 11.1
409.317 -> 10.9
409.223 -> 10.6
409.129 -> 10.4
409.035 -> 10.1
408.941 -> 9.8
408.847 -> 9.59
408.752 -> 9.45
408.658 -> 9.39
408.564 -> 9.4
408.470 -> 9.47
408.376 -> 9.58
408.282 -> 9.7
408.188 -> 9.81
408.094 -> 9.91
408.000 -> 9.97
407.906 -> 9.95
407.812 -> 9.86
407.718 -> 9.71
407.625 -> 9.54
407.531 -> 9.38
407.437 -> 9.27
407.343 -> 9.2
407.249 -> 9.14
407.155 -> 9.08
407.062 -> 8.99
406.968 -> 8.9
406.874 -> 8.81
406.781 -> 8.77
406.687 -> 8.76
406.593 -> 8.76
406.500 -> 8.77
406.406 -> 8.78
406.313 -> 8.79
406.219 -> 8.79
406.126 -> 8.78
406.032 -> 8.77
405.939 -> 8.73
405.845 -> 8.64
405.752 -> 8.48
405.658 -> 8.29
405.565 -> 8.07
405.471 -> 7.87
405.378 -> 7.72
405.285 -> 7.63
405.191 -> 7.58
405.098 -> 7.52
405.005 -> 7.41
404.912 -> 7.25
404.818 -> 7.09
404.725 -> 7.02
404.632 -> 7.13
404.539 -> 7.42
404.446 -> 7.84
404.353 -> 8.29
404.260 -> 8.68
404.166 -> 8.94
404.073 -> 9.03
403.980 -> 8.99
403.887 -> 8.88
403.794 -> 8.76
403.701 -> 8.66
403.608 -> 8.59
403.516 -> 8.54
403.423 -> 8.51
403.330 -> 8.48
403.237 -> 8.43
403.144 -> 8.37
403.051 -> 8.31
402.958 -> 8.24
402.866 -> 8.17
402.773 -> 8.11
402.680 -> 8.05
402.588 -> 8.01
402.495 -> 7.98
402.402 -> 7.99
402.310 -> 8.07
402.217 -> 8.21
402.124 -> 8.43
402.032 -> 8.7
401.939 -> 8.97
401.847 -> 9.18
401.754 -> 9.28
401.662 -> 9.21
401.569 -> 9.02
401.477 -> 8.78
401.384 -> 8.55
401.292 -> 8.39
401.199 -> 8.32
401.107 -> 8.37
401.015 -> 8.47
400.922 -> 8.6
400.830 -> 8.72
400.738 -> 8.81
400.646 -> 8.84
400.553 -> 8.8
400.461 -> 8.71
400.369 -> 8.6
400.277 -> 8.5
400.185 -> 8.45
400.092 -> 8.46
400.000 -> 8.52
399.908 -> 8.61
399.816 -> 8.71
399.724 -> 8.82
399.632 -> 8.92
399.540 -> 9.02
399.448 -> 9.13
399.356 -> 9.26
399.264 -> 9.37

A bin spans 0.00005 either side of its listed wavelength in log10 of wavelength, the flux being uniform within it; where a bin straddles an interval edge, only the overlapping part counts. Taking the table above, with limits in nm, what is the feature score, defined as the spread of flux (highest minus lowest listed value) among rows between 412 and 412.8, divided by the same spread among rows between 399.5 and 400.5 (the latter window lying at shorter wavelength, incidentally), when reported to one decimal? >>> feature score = 1.6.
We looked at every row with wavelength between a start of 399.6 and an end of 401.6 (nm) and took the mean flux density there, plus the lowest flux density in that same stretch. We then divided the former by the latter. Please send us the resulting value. 1.04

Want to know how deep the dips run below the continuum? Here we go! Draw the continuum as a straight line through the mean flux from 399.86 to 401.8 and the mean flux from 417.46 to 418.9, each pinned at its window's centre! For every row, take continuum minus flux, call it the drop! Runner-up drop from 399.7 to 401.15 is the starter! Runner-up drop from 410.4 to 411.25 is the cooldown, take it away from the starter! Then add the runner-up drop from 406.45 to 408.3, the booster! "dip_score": 2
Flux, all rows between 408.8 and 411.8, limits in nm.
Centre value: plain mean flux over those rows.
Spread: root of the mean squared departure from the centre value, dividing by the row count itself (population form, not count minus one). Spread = 0.56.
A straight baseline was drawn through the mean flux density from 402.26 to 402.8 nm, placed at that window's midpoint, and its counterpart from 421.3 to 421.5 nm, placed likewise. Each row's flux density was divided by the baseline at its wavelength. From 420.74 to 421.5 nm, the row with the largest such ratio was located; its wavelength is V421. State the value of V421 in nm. 421.464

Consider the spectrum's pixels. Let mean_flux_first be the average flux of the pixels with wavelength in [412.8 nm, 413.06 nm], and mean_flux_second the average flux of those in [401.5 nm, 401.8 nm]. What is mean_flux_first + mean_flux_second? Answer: 21.4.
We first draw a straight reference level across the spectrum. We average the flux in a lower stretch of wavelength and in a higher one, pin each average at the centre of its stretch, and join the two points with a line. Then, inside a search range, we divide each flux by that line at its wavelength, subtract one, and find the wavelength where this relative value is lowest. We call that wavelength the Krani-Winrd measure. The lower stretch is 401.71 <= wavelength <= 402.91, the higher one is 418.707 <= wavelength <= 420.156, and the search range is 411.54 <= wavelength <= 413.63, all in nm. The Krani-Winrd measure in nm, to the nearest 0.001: 411.965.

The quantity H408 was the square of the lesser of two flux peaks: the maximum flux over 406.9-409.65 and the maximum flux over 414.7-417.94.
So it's 132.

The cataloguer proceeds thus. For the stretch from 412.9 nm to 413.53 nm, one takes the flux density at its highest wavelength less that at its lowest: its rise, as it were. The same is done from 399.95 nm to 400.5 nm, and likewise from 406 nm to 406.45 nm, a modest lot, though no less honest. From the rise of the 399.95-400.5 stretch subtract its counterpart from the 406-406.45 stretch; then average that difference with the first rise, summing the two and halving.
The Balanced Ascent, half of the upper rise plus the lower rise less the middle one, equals 0.1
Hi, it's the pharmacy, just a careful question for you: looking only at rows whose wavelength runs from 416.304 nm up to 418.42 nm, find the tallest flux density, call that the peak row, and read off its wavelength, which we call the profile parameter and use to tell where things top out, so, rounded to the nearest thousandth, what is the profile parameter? 416.352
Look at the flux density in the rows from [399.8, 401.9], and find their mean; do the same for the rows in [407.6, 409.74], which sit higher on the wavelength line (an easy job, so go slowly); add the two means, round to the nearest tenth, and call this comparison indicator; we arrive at 18.8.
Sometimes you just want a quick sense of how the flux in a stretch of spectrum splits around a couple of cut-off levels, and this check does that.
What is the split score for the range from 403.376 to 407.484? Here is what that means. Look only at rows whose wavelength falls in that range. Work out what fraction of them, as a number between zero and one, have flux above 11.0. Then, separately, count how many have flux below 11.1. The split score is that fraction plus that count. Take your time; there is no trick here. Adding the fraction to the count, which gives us 44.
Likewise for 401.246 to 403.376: 23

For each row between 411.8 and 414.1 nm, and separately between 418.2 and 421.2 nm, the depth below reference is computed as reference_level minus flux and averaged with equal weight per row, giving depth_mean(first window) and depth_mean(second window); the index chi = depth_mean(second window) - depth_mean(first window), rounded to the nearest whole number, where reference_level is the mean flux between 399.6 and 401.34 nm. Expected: 2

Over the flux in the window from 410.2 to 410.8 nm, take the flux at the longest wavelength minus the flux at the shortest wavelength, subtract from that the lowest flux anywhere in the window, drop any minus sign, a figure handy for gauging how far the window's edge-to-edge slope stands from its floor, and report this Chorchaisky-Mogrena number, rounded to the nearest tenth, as 11.4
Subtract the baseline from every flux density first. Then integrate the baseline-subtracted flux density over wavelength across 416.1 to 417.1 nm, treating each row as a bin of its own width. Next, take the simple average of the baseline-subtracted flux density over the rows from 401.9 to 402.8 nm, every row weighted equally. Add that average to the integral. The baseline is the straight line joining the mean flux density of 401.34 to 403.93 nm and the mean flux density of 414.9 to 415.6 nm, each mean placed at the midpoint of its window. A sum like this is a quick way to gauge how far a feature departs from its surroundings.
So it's -1.0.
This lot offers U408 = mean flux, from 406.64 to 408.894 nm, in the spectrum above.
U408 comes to 9.4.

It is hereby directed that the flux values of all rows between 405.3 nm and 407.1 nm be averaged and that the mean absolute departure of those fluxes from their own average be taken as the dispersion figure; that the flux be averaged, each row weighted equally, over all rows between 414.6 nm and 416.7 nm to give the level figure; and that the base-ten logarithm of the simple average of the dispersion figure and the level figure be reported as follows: 0.766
